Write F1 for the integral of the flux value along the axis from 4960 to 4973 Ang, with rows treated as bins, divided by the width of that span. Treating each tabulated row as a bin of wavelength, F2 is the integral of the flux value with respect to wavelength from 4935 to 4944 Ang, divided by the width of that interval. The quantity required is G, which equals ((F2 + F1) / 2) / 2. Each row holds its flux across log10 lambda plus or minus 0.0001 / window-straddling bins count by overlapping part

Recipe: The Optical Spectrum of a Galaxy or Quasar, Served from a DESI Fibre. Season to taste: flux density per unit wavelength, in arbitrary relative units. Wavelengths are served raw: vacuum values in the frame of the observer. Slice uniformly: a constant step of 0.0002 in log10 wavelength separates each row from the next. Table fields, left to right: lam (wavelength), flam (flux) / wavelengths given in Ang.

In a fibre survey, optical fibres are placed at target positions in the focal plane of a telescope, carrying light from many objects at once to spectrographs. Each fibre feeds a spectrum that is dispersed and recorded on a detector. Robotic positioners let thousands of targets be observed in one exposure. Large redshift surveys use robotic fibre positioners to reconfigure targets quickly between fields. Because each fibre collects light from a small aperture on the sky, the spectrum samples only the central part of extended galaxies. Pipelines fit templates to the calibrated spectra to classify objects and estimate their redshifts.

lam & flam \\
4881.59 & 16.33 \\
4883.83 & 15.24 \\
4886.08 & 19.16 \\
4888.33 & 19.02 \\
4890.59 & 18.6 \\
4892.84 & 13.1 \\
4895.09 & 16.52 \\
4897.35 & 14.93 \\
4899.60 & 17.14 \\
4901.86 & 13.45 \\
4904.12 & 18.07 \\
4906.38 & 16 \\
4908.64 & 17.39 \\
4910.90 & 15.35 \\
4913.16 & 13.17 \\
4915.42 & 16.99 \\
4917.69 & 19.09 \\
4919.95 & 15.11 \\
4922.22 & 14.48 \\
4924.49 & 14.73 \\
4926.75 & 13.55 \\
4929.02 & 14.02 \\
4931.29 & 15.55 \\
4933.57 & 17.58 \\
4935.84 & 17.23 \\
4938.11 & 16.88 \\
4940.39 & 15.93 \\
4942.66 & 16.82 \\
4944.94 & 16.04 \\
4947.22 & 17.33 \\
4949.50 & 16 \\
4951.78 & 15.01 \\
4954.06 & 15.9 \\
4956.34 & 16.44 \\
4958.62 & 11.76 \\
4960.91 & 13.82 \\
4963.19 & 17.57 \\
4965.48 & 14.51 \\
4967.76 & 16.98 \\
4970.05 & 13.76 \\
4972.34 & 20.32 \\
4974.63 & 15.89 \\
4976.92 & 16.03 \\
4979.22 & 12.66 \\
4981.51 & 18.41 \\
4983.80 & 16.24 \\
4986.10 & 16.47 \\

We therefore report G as 8.18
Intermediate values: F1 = 16.1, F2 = 16.7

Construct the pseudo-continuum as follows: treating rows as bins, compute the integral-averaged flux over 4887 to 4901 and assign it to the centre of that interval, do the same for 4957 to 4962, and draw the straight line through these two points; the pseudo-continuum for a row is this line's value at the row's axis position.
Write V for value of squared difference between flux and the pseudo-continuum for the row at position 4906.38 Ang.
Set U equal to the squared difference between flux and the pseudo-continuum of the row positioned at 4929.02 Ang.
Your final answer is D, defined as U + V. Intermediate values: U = 0.47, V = 0.0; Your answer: 0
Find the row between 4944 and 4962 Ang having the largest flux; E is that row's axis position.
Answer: 4947.22 Ang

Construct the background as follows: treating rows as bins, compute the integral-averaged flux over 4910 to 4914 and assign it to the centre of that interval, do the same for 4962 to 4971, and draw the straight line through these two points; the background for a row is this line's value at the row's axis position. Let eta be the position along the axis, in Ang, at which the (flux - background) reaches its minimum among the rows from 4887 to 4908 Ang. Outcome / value 4892.84 Ang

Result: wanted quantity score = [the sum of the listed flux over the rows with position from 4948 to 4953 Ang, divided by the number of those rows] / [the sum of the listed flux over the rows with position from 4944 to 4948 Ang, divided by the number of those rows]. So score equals 0.9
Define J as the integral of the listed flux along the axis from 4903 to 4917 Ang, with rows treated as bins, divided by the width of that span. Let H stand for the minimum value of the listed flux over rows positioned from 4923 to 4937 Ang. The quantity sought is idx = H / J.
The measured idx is 0.83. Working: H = 13.55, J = 16.3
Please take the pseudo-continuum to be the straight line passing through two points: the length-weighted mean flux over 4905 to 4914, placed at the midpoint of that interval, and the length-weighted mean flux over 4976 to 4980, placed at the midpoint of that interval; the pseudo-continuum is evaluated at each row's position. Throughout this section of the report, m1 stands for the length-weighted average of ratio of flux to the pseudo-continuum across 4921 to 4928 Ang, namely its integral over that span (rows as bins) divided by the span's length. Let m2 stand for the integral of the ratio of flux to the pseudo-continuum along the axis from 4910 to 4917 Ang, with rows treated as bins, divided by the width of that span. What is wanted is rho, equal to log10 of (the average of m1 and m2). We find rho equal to -0.02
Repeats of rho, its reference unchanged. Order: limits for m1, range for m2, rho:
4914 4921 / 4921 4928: 0.00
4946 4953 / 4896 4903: 0.01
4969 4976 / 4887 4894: 0.04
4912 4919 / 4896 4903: 0.00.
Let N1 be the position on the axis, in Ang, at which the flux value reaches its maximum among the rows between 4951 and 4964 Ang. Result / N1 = 4963.19 Ang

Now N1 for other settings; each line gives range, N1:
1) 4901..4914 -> 4904.12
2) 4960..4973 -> 4972.34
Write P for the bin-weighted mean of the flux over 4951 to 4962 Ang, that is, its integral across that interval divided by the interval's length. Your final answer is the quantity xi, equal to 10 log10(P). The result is 11.6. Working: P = 14.6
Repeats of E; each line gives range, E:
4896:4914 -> 4904.12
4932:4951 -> 4933.57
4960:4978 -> 4972.34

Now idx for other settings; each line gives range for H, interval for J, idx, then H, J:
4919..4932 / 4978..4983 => 0.87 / 13.55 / 15.6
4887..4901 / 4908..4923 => 0.82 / 13.1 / 15.9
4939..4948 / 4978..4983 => 1.02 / 15.93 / 15.6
